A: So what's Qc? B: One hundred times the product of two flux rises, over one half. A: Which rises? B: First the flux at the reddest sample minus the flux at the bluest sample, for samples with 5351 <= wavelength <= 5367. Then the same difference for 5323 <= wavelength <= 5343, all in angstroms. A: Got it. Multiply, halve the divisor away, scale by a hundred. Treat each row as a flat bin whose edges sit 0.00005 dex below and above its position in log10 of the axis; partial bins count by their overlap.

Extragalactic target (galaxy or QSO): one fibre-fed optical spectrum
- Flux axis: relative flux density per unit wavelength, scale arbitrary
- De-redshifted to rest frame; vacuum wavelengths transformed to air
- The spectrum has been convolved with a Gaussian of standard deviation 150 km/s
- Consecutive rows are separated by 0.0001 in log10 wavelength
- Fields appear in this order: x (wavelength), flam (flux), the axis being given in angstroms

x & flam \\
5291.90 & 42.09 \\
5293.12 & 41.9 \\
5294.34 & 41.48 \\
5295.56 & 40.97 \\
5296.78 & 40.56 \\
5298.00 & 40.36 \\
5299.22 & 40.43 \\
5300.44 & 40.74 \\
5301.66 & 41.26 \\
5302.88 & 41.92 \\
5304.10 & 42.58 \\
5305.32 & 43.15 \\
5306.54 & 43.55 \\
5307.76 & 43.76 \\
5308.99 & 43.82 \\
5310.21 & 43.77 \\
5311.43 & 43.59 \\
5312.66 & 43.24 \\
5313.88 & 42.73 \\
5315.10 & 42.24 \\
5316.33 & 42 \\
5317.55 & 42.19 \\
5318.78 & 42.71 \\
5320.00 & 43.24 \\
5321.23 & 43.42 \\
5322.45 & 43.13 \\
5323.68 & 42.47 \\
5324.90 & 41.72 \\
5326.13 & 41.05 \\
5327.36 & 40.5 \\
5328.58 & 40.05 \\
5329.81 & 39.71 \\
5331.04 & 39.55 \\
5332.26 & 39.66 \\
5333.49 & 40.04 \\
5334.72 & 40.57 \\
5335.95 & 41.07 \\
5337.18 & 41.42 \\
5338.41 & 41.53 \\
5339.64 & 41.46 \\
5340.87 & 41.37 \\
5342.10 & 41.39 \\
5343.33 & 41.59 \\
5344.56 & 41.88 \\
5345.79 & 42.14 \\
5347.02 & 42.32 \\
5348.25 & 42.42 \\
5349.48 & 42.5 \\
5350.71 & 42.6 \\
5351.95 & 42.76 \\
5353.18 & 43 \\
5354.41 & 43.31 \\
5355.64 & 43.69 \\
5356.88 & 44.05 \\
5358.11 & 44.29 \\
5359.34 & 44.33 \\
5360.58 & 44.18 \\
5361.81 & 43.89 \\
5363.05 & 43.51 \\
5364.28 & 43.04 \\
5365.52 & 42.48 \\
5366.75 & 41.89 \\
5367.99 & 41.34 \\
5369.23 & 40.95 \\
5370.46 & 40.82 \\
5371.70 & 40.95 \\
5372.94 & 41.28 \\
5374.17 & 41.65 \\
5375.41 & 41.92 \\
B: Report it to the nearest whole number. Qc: 188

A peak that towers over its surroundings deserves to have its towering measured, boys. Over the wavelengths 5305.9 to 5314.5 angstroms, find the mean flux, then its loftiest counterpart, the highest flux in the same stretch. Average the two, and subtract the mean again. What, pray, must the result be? 0.16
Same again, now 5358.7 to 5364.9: 0.27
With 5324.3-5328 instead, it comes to 0.32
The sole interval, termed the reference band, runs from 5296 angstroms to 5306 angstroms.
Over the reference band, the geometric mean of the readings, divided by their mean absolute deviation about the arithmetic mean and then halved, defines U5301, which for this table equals 23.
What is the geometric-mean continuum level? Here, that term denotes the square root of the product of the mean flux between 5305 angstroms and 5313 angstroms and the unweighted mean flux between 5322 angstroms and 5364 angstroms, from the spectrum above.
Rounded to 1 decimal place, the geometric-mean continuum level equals 42.8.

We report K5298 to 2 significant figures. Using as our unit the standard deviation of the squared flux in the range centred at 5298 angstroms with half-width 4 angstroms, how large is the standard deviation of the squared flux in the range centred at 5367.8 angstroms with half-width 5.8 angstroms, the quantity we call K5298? 2.4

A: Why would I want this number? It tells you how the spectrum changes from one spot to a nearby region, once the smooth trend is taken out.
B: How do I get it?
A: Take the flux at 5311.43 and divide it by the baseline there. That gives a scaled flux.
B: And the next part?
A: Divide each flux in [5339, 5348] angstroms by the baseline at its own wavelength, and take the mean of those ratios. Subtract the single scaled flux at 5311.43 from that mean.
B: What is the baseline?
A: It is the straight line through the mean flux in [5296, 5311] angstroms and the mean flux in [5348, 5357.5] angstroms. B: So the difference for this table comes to -0.06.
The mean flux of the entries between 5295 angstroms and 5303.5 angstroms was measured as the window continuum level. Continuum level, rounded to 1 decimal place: 40.9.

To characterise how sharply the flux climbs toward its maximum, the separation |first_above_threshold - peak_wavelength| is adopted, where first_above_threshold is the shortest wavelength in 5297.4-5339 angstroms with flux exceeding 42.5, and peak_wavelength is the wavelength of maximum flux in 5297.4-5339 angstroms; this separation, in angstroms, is 4.9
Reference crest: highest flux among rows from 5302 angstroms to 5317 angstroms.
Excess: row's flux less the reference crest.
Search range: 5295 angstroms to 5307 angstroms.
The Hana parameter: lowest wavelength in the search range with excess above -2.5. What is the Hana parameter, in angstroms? 5302.88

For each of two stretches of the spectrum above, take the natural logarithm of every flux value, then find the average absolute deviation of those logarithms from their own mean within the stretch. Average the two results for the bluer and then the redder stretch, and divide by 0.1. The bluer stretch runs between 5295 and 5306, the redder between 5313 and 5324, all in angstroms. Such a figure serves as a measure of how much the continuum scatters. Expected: 0.15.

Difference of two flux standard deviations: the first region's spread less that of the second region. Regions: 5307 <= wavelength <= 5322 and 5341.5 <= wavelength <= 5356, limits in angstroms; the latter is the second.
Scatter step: -0.01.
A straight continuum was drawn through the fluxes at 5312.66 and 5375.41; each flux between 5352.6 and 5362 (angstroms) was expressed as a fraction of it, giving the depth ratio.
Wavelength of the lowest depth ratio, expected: 5353.18 angstroms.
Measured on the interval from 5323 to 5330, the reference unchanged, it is 5329.81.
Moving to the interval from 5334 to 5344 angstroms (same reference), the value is 5334.72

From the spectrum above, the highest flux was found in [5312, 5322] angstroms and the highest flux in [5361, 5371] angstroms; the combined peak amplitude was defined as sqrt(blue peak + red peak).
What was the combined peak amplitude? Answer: 9.34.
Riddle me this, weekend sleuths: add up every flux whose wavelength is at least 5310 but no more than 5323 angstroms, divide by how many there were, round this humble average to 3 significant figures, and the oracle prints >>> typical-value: 42.9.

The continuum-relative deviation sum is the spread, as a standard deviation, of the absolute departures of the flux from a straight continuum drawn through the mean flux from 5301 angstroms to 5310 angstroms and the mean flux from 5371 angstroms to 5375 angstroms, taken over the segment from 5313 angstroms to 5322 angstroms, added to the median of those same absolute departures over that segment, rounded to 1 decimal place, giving 0.7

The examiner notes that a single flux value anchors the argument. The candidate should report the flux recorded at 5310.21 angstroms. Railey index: 43.77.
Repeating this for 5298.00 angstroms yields 40.36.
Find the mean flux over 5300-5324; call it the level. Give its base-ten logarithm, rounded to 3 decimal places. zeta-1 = 1.631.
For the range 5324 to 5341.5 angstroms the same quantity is 1.610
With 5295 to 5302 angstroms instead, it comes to 1.610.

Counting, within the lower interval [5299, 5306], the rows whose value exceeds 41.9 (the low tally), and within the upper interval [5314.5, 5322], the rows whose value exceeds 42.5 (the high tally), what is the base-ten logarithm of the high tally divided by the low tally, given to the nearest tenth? 0.0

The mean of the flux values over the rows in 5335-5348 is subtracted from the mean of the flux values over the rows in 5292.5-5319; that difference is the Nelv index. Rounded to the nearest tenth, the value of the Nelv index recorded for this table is 0.6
